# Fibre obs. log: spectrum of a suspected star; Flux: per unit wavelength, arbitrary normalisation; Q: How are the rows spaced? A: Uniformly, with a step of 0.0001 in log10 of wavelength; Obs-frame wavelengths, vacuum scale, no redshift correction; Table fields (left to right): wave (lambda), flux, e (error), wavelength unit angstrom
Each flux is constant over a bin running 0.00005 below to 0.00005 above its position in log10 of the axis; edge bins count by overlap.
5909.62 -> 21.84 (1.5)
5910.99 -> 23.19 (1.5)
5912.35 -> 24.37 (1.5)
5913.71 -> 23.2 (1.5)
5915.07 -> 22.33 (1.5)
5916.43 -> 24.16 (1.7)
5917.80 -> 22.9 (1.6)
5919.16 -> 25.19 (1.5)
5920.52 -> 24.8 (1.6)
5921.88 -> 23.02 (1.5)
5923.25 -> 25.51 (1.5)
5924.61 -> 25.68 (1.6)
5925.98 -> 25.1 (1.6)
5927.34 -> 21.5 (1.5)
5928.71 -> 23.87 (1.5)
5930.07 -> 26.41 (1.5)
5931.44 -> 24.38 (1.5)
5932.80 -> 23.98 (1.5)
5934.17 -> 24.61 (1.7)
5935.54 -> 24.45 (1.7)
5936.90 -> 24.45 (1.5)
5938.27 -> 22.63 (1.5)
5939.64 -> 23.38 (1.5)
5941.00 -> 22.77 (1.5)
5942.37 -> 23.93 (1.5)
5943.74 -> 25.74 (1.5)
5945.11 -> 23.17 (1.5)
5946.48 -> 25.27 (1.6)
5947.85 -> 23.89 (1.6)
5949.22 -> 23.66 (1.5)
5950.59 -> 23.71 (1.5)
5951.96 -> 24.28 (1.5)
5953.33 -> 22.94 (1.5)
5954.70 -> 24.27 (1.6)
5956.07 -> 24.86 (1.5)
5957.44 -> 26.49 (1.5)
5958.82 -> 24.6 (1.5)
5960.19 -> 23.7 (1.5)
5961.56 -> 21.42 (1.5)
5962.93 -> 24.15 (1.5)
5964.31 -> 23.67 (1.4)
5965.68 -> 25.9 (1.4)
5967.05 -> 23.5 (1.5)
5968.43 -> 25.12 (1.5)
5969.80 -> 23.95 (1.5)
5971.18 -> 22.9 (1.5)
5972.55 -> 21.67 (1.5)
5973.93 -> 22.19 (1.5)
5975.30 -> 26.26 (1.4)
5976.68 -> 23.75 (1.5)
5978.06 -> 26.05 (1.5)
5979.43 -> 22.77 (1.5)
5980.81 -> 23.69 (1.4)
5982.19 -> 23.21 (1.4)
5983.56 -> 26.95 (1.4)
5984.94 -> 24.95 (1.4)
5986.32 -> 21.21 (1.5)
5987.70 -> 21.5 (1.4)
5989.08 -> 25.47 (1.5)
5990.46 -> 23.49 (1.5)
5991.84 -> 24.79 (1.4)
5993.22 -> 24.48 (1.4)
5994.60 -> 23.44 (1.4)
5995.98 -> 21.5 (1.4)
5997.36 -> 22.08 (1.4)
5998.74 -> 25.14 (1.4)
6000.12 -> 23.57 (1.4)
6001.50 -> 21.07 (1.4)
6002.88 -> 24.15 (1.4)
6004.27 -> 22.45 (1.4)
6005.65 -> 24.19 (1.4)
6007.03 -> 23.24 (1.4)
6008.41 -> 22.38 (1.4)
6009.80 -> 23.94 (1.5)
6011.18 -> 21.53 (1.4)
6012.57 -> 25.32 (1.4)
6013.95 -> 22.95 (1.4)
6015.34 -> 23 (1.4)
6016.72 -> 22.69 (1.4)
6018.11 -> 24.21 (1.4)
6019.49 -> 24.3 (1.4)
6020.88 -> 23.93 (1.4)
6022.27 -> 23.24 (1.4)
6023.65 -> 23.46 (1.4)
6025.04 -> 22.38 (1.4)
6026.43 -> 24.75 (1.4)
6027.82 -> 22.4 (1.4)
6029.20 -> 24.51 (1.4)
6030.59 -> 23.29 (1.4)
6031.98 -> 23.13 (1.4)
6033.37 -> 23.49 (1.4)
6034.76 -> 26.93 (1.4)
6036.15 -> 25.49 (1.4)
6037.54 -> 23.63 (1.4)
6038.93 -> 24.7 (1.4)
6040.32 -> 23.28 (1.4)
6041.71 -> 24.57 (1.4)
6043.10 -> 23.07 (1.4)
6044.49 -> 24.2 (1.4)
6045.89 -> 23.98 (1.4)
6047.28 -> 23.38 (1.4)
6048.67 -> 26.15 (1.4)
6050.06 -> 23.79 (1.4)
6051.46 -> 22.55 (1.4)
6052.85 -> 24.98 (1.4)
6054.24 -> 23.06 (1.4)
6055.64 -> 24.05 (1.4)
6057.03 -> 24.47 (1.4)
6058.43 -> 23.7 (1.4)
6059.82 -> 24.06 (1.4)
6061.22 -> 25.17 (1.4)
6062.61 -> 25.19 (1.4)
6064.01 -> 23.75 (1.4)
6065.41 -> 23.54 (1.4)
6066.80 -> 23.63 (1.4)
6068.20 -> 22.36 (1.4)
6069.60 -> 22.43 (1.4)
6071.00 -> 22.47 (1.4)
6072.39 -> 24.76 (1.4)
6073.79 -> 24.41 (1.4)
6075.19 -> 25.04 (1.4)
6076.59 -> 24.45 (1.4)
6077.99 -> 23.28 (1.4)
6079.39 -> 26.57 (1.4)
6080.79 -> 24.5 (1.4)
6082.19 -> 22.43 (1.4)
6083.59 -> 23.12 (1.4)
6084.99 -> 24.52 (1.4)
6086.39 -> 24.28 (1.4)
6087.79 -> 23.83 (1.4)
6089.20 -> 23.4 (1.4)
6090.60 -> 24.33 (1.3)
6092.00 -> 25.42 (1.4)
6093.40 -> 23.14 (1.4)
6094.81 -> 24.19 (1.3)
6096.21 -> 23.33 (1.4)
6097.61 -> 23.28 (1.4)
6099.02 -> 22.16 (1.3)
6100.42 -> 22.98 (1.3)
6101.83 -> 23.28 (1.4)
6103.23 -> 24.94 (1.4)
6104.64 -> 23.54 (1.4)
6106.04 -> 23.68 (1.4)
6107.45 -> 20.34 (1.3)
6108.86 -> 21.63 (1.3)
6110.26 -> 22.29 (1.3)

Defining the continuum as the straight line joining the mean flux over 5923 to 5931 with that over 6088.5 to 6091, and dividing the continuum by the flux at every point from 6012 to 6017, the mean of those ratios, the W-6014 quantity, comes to 1.03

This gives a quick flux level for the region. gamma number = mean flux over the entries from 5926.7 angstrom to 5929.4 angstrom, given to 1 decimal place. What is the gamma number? 22.7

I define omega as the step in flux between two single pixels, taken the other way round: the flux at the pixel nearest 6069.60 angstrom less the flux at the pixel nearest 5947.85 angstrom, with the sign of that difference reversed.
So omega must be 1.5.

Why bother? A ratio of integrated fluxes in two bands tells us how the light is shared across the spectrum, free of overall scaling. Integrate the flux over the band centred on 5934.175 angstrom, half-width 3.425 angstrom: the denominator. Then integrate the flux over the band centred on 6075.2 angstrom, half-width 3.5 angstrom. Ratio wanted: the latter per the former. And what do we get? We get 1.02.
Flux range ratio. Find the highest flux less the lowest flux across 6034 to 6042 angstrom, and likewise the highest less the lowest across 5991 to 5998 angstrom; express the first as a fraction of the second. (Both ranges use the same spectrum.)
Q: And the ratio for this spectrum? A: 1.11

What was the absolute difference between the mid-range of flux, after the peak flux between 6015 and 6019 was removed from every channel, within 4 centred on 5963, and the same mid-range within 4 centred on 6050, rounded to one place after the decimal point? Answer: 1.6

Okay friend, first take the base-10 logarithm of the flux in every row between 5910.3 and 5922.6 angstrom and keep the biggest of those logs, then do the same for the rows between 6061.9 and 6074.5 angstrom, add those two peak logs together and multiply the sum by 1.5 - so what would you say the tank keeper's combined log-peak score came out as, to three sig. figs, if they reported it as 4.20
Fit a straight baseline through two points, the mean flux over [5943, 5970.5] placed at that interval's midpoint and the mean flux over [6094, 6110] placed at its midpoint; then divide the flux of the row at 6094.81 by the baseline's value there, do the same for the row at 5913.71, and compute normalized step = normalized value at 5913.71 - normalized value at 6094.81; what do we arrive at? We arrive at -0.10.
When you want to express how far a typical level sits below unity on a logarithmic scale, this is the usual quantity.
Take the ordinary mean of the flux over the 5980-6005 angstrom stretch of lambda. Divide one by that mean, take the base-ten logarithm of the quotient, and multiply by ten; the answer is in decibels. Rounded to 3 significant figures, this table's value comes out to -13.7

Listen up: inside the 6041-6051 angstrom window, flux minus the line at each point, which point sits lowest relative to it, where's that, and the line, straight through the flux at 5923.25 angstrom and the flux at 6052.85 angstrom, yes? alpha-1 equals 6043.10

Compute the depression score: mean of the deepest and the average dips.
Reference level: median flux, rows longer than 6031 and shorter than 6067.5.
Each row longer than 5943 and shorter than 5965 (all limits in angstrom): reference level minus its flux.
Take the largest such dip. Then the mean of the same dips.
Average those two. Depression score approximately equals 1.12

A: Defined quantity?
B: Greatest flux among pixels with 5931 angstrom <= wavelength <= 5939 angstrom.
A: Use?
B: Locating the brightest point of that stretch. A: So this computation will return 24.61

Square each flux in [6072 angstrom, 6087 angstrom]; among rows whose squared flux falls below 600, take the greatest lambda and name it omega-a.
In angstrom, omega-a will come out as 6086.39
